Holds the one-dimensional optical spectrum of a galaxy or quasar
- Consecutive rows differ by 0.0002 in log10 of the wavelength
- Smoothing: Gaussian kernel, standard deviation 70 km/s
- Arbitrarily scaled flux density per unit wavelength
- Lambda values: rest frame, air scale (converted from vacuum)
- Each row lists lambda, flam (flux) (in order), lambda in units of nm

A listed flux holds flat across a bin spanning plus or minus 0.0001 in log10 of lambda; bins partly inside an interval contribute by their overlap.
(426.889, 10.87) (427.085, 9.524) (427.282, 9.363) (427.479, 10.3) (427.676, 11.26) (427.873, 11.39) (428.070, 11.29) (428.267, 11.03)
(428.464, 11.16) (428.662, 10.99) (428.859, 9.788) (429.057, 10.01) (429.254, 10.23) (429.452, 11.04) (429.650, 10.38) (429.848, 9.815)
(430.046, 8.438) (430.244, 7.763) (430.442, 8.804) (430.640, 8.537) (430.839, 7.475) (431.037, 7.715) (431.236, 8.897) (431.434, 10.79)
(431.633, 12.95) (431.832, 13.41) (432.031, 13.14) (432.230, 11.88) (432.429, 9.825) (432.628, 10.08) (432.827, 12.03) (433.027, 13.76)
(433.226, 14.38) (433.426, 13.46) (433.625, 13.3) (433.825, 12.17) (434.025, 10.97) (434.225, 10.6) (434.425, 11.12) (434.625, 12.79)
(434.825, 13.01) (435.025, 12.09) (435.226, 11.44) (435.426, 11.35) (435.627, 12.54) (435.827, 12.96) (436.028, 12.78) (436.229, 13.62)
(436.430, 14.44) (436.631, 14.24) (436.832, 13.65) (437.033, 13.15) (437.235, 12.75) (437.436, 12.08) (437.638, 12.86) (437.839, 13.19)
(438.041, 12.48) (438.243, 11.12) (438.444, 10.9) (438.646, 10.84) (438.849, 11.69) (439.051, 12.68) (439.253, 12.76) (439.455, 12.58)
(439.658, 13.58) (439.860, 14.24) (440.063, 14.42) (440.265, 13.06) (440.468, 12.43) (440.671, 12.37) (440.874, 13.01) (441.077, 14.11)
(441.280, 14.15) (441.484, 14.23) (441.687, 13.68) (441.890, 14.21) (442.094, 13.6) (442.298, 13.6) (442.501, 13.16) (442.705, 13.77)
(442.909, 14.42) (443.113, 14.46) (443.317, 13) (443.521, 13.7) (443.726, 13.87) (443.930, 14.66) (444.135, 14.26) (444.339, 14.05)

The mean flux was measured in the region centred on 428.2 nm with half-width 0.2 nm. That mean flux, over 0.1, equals 112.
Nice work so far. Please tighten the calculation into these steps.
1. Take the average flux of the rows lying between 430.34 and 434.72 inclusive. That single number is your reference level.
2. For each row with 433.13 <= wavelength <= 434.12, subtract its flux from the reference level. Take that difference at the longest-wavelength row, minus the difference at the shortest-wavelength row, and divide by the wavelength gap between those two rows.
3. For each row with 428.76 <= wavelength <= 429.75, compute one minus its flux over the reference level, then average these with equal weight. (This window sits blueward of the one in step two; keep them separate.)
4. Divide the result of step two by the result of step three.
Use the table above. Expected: 49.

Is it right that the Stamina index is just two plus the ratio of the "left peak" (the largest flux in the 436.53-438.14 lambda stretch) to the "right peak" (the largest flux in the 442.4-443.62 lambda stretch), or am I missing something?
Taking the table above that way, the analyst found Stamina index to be 2.98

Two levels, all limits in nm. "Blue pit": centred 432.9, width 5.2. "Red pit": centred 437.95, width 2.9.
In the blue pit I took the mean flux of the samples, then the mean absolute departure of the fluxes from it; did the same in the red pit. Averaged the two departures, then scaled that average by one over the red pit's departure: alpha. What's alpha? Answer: 1.5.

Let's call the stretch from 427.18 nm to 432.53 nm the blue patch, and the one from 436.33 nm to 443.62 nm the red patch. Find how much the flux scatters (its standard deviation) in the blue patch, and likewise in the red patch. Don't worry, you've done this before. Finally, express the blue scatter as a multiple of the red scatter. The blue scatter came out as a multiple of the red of 1.6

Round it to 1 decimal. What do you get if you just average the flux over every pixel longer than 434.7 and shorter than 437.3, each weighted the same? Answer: 12.9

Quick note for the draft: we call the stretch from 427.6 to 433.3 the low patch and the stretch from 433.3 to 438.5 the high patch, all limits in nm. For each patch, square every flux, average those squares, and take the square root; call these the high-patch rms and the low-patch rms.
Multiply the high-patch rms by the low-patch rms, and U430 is 135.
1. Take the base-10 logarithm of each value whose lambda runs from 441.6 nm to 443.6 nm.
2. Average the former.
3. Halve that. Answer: 0.57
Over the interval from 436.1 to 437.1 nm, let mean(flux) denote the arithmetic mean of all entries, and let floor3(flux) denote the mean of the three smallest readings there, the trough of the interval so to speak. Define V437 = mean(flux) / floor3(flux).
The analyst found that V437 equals 1.03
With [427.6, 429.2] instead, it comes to 1.06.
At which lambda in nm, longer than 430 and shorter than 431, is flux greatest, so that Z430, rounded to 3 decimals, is 430.442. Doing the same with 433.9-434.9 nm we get 434.825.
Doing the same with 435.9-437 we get 436.430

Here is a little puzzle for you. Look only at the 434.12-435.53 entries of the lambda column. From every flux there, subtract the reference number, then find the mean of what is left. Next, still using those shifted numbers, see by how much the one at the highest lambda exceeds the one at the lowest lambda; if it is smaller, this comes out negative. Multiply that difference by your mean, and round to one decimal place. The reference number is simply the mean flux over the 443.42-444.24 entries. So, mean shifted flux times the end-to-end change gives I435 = -1.8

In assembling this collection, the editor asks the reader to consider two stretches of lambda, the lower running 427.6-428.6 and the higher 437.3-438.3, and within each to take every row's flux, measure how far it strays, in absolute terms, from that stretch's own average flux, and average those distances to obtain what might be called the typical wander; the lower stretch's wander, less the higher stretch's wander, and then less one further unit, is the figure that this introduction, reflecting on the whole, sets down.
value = -1.5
